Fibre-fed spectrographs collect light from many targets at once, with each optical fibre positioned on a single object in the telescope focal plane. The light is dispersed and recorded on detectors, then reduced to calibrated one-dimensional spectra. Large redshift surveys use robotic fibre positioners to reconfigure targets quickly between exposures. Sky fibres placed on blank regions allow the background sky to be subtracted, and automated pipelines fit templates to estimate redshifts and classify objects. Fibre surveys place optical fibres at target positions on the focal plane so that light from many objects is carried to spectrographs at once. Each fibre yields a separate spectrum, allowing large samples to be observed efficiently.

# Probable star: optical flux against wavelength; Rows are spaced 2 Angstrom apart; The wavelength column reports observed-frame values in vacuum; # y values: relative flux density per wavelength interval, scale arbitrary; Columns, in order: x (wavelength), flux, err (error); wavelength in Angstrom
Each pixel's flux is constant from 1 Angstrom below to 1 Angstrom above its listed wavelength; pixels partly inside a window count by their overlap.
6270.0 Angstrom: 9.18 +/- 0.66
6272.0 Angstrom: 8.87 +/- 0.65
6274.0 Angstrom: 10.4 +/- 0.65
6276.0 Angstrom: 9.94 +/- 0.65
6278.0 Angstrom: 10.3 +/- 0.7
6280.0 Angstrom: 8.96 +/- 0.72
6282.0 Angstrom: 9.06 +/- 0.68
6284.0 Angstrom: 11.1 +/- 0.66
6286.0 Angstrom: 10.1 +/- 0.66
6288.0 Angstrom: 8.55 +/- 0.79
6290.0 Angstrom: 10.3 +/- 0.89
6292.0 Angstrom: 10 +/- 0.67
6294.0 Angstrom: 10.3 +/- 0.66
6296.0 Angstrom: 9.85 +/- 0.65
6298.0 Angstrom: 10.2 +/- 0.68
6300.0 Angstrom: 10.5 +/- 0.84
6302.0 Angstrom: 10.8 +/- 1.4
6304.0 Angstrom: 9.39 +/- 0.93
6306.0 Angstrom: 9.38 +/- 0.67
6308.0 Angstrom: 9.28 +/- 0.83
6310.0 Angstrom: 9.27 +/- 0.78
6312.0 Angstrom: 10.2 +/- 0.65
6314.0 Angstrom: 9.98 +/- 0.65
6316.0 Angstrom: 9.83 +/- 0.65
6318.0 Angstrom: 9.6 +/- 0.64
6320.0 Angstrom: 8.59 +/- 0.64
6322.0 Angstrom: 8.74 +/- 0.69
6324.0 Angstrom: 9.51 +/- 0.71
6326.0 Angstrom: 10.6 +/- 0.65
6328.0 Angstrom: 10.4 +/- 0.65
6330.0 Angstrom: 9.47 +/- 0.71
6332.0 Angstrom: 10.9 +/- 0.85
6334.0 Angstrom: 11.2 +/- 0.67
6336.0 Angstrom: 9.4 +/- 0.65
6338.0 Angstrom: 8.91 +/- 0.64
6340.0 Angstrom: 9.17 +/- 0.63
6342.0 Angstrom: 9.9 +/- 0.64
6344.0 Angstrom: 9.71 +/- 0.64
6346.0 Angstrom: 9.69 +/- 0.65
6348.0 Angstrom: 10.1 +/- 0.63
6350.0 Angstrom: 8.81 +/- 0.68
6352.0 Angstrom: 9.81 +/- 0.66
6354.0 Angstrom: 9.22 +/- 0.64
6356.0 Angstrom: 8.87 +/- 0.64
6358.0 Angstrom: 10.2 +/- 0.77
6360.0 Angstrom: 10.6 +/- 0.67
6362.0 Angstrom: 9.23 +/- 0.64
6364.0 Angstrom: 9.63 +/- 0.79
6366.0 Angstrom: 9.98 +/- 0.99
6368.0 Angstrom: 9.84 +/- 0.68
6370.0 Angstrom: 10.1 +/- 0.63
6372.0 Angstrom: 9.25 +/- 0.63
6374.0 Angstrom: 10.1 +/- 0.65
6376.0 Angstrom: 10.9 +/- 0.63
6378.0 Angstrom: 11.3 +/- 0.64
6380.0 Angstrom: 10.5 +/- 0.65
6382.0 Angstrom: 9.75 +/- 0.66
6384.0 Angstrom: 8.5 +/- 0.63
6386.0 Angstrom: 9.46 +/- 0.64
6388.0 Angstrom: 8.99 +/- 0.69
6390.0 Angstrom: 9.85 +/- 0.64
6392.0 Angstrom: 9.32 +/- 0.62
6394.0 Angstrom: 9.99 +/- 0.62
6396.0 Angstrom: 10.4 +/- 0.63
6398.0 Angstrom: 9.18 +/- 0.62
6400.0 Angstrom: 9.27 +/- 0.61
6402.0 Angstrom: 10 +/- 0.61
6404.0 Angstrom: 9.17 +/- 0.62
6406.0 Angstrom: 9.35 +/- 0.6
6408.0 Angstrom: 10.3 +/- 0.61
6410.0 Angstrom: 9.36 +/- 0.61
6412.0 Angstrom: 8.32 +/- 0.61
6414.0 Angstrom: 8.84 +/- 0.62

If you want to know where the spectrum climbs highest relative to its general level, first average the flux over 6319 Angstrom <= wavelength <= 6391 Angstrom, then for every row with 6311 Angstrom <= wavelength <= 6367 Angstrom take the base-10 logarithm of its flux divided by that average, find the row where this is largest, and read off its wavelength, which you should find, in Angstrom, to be 6334.0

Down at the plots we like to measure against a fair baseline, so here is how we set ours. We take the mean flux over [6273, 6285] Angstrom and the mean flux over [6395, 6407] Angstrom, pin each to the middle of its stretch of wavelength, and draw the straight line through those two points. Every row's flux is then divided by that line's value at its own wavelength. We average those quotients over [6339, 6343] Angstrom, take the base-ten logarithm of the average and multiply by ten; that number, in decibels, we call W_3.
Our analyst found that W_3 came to -0.10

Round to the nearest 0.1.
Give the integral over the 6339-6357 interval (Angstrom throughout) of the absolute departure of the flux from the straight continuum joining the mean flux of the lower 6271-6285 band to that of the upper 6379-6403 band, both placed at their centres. 6.9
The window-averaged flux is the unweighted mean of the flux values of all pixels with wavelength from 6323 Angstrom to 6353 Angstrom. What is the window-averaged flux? 9.84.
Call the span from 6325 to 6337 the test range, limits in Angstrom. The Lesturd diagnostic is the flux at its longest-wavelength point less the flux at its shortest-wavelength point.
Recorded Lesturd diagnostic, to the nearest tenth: -1.2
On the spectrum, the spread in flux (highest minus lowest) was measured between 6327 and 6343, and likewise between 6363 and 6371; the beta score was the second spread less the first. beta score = -1.8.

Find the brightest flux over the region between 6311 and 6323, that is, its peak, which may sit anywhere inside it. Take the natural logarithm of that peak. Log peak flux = 2.32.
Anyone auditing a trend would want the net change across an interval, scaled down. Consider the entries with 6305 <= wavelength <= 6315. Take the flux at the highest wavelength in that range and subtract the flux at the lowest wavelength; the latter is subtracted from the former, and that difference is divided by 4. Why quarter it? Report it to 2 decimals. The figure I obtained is 0.15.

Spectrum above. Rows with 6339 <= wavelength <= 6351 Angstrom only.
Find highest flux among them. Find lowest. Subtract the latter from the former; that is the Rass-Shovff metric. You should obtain 1.3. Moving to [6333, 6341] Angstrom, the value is 2.3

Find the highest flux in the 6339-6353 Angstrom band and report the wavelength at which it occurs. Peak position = 6348.0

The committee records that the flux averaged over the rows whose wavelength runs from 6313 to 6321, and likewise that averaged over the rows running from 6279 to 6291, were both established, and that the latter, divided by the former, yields 1.02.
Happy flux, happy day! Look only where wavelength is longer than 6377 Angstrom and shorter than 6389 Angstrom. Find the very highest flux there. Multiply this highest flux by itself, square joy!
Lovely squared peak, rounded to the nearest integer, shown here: 128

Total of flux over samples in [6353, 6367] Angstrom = 67.7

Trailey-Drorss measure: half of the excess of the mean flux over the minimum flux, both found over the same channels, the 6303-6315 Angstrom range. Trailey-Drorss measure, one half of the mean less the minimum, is 0.16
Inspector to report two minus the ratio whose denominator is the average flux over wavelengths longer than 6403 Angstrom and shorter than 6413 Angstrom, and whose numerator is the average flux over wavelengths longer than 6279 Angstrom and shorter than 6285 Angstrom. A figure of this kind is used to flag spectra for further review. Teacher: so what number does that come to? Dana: 0.96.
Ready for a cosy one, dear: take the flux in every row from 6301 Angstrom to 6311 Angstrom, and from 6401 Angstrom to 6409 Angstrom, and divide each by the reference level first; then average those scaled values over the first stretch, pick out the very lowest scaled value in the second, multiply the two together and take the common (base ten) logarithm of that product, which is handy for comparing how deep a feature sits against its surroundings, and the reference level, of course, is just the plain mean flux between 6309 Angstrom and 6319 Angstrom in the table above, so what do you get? -0.0346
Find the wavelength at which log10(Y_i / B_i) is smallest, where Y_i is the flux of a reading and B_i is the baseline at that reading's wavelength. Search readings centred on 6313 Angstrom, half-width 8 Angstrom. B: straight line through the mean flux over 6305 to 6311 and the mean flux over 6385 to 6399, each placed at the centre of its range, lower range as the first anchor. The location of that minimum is 6320.0 Angstrom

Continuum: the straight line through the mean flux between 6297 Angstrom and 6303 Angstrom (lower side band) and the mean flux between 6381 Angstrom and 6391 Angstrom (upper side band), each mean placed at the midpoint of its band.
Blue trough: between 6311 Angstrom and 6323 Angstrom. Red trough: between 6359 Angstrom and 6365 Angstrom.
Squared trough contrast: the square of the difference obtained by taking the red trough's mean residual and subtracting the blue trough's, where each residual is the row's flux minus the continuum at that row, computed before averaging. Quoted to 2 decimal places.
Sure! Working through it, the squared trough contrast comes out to 0.91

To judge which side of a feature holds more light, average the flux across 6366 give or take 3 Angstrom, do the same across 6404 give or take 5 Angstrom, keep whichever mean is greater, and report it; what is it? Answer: 9.8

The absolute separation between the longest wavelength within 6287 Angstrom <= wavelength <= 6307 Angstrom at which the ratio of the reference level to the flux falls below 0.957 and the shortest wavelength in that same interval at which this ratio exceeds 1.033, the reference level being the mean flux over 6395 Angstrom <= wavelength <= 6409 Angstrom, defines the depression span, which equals 14 Angstrom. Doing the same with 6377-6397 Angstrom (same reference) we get 12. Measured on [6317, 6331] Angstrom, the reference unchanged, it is 8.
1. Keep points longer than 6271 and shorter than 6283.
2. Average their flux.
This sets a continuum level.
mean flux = 9.6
